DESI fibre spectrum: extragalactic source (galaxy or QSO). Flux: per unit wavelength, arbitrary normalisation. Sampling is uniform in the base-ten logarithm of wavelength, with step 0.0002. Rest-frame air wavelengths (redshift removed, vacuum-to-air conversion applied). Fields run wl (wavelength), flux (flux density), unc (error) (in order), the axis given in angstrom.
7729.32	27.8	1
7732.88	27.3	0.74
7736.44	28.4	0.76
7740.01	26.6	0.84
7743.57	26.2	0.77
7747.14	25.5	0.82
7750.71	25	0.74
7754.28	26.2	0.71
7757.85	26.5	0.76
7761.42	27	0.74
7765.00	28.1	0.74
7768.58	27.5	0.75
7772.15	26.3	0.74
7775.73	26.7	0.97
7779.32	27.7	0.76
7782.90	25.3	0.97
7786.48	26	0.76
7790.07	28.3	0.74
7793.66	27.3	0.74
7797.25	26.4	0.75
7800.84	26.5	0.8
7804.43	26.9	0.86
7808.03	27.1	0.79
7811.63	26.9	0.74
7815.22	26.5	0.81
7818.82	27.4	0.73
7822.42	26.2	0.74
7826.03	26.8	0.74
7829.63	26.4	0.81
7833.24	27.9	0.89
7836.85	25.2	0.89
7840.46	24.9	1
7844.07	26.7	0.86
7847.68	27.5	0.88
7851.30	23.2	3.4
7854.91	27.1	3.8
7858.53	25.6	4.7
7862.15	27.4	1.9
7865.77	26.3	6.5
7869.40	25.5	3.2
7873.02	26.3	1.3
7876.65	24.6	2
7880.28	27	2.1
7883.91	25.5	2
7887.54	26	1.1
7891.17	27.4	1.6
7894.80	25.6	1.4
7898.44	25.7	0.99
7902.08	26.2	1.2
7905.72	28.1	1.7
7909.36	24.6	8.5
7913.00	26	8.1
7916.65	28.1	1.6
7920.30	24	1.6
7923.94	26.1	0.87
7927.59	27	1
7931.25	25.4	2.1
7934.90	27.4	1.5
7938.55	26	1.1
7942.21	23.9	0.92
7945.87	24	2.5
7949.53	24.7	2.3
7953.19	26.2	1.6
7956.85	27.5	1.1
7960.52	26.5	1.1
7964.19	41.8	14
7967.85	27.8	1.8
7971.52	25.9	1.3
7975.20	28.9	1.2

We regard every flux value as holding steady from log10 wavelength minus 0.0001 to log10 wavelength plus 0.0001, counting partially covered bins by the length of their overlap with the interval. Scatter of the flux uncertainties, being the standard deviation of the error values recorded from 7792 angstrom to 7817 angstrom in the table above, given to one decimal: 0.0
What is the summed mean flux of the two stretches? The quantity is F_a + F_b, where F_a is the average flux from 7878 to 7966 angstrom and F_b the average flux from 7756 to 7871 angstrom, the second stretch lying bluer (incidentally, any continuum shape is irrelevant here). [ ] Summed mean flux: 53.3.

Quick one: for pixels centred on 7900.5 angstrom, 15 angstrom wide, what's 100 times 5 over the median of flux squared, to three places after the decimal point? 0.742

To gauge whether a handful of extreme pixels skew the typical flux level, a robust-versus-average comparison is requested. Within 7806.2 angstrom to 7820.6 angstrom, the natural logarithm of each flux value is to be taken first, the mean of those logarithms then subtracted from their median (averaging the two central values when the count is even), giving 0.001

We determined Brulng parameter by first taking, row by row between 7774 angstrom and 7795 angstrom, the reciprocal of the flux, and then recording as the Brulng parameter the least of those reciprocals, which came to 0.0353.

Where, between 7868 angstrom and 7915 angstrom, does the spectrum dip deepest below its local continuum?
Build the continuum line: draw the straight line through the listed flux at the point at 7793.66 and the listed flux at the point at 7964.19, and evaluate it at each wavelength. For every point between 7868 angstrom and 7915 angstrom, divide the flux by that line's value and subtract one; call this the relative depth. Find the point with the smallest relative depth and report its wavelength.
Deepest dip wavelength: 7909.36 angstrom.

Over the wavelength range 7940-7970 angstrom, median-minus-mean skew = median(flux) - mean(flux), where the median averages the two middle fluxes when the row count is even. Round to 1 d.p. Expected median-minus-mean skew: -1.4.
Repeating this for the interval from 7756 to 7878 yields 0.1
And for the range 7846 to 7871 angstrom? 0.2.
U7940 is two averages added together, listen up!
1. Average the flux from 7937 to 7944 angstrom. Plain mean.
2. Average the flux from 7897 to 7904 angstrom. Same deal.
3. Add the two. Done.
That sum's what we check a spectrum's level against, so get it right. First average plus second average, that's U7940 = 50.9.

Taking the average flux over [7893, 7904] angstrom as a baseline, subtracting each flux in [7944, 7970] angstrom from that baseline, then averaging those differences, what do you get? -2.5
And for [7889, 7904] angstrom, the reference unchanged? -0.4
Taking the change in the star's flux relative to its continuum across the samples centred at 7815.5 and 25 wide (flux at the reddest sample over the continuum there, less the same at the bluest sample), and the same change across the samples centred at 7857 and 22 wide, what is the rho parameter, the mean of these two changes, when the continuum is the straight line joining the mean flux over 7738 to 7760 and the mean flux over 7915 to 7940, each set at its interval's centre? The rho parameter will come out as -0.026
